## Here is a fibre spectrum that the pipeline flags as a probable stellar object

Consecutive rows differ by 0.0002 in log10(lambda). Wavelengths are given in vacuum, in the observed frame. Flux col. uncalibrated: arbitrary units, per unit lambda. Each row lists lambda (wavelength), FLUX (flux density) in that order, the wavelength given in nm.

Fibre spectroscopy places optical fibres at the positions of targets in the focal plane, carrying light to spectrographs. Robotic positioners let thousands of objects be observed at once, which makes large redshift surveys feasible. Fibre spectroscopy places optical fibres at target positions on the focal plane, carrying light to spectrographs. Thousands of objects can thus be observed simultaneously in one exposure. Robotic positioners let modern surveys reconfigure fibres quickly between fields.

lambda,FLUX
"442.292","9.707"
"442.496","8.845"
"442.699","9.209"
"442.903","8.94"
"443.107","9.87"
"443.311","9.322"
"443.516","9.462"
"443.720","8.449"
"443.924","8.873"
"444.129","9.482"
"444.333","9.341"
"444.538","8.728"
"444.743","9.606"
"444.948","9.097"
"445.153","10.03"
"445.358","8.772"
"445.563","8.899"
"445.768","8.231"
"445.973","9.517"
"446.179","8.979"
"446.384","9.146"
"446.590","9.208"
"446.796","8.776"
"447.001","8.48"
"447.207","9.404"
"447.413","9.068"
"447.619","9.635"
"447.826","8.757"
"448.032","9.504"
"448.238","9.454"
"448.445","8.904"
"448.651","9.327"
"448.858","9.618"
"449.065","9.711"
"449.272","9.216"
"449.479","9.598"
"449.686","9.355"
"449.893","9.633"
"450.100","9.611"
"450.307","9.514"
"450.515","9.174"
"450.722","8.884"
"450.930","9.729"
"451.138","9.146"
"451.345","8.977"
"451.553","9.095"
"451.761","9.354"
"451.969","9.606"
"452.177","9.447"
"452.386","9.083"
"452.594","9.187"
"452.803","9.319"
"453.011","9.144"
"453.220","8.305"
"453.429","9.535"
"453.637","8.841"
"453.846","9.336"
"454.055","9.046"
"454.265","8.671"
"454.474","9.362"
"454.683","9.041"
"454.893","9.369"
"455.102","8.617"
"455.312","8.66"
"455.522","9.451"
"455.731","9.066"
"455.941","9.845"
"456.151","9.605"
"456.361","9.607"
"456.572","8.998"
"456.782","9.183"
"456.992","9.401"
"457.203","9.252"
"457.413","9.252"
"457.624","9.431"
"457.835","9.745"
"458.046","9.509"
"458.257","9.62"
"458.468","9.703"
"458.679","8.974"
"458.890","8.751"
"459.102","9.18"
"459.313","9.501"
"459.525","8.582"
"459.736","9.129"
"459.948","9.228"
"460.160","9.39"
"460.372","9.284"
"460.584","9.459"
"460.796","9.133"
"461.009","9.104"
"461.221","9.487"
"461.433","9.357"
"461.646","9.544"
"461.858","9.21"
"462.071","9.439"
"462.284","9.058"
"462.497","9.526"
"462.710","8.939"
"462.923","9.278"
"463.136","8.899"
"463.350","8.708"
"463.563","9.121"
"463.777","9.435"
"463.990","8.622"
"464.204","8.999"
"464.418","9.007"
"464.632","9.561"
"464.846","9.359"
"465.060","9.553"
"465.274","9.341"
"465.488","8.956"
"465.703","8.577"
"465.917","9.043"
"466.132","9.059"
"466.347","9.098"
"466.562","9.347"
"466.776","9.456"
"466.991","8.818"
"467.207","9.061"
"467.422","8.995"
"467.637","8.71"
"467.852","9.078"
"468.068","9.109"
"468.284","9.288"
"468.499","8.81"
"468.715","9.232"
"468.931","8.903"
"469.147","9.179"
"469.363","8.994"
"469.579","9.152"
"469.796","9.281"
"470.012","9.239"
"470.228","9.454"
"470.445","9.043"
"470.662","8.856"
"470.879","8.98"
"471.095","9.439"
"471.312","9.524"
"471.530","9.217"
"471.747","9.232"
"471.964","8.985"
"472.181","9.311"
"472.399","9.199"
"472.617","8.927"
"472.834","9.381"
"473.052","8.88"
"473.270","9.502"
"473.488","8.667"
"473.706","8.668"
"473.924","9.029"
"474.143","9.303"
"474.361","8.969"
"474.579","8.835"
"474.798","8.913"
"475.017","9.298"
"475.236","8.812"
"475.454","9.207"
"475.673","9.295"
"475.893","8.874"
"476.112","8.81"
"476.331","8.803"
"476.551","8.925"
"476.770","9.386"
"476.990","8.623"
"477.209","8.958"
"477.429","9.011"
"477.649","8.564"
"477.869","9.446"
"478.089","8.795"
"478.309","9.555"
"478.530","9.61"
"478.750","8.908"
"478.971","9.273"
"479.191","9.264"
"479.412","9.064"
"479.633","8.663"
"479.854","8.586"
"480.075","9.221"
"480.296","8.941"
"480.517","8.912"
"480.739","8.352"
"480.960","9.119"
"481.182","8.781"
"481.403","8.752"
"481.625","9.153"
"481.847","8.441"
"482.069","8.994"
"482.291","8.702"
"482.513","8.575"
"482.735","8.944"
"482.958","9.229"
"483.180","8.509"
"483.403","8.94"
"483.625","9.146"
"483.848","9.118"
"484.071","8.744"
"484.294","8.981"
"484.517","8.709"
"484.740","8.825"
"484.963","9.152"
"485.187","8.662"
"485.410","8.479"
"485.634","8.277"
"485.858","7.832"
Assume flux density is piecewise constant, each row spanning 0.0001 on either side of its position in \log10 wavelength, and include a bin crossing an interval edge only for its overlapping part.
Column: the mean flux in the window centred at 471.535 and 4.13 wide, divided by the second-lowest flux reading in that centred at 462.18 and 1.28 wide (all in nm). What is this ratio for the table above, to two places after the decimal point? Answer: 1.01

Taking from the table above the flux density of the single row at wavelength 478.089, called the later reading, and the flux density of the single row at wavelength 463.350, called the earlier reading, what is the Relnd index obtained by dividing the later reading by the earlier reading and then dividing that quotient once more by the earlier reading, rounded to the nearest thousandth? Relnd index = 0.116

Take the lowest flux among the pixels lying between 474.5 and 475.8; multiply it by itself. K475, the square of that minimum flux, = 77.7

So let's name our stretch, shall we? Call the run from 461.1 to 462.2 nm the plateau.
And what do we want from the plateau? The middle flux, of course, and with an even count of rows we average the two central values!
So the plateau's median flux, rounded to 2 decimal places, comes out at 9.44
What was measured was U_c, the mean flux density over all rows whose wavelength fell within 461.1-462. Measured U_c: 9.40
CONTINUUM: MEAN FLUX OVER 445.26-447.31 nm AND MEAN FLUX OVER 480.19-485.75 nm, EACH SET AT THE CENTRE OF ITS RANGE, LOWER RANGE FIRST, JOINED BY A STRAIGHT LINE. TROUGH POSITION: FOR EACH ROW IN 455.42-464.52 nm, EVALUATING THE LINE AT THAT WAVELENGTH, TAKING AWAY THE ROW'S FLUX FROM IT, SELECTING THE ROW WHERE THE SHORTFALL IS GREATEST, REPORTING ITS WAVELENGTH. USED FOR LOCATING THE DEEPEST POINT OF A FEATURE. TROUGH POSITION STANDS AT 459.525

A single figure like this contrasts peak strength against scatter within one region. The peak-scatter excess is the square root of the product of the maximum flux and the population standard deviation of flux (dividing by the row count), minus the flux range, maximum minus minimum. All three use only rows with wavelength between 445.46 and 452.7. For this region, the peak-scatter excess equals 0.4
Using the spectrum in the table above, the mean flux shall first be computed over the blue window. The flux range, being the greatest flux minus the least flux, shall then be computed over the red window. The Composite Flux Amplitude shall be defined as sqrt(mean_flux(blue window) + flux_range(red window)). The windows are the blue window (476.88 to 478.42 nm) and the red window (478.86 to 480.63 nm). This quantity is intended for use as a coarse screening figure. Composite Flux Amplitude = 3.11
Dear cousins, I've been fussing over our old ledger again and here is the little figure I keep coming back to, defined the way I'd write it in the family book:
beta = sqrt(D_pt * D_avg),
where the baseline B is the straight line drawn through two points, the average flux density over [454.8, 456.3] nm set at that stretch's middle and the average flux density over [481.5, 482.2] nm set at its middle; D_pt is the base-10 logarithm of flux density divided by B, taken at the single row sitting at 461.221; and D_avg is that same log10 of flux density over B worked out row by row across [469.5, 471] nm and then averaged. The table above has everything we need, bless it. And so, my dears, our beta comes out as 0.009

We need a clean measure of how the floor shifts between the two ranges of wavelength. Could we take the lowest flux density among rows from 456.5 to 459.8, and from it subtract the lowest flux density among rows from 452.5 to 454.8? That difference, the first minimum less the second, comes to 0.3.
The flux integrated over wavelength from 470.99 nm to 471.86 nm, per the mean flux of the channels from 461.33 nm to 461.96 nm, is 0.87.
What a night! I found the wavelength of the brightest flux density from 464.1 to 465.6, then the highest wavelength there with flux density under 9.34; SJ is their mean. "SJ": 465.06 nm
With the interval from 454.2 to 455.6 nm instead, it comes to 455.42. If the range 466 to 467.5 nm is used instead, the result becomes 467.10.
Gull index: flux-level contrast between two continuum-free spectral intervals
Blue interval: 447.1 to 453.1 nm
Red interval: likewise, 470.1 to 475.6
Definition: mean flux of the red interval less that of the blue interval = -0.22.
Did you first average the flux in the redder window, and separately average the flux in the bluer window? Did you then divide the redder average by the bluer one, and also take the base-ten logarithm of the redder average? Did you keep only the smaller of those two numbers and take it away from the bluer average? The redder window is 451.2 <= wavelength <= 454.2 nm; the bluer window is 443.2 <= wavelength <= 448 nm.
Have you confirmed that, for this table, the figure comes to 8.14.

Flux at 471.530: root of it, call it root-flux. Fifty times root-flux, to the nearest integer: 152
